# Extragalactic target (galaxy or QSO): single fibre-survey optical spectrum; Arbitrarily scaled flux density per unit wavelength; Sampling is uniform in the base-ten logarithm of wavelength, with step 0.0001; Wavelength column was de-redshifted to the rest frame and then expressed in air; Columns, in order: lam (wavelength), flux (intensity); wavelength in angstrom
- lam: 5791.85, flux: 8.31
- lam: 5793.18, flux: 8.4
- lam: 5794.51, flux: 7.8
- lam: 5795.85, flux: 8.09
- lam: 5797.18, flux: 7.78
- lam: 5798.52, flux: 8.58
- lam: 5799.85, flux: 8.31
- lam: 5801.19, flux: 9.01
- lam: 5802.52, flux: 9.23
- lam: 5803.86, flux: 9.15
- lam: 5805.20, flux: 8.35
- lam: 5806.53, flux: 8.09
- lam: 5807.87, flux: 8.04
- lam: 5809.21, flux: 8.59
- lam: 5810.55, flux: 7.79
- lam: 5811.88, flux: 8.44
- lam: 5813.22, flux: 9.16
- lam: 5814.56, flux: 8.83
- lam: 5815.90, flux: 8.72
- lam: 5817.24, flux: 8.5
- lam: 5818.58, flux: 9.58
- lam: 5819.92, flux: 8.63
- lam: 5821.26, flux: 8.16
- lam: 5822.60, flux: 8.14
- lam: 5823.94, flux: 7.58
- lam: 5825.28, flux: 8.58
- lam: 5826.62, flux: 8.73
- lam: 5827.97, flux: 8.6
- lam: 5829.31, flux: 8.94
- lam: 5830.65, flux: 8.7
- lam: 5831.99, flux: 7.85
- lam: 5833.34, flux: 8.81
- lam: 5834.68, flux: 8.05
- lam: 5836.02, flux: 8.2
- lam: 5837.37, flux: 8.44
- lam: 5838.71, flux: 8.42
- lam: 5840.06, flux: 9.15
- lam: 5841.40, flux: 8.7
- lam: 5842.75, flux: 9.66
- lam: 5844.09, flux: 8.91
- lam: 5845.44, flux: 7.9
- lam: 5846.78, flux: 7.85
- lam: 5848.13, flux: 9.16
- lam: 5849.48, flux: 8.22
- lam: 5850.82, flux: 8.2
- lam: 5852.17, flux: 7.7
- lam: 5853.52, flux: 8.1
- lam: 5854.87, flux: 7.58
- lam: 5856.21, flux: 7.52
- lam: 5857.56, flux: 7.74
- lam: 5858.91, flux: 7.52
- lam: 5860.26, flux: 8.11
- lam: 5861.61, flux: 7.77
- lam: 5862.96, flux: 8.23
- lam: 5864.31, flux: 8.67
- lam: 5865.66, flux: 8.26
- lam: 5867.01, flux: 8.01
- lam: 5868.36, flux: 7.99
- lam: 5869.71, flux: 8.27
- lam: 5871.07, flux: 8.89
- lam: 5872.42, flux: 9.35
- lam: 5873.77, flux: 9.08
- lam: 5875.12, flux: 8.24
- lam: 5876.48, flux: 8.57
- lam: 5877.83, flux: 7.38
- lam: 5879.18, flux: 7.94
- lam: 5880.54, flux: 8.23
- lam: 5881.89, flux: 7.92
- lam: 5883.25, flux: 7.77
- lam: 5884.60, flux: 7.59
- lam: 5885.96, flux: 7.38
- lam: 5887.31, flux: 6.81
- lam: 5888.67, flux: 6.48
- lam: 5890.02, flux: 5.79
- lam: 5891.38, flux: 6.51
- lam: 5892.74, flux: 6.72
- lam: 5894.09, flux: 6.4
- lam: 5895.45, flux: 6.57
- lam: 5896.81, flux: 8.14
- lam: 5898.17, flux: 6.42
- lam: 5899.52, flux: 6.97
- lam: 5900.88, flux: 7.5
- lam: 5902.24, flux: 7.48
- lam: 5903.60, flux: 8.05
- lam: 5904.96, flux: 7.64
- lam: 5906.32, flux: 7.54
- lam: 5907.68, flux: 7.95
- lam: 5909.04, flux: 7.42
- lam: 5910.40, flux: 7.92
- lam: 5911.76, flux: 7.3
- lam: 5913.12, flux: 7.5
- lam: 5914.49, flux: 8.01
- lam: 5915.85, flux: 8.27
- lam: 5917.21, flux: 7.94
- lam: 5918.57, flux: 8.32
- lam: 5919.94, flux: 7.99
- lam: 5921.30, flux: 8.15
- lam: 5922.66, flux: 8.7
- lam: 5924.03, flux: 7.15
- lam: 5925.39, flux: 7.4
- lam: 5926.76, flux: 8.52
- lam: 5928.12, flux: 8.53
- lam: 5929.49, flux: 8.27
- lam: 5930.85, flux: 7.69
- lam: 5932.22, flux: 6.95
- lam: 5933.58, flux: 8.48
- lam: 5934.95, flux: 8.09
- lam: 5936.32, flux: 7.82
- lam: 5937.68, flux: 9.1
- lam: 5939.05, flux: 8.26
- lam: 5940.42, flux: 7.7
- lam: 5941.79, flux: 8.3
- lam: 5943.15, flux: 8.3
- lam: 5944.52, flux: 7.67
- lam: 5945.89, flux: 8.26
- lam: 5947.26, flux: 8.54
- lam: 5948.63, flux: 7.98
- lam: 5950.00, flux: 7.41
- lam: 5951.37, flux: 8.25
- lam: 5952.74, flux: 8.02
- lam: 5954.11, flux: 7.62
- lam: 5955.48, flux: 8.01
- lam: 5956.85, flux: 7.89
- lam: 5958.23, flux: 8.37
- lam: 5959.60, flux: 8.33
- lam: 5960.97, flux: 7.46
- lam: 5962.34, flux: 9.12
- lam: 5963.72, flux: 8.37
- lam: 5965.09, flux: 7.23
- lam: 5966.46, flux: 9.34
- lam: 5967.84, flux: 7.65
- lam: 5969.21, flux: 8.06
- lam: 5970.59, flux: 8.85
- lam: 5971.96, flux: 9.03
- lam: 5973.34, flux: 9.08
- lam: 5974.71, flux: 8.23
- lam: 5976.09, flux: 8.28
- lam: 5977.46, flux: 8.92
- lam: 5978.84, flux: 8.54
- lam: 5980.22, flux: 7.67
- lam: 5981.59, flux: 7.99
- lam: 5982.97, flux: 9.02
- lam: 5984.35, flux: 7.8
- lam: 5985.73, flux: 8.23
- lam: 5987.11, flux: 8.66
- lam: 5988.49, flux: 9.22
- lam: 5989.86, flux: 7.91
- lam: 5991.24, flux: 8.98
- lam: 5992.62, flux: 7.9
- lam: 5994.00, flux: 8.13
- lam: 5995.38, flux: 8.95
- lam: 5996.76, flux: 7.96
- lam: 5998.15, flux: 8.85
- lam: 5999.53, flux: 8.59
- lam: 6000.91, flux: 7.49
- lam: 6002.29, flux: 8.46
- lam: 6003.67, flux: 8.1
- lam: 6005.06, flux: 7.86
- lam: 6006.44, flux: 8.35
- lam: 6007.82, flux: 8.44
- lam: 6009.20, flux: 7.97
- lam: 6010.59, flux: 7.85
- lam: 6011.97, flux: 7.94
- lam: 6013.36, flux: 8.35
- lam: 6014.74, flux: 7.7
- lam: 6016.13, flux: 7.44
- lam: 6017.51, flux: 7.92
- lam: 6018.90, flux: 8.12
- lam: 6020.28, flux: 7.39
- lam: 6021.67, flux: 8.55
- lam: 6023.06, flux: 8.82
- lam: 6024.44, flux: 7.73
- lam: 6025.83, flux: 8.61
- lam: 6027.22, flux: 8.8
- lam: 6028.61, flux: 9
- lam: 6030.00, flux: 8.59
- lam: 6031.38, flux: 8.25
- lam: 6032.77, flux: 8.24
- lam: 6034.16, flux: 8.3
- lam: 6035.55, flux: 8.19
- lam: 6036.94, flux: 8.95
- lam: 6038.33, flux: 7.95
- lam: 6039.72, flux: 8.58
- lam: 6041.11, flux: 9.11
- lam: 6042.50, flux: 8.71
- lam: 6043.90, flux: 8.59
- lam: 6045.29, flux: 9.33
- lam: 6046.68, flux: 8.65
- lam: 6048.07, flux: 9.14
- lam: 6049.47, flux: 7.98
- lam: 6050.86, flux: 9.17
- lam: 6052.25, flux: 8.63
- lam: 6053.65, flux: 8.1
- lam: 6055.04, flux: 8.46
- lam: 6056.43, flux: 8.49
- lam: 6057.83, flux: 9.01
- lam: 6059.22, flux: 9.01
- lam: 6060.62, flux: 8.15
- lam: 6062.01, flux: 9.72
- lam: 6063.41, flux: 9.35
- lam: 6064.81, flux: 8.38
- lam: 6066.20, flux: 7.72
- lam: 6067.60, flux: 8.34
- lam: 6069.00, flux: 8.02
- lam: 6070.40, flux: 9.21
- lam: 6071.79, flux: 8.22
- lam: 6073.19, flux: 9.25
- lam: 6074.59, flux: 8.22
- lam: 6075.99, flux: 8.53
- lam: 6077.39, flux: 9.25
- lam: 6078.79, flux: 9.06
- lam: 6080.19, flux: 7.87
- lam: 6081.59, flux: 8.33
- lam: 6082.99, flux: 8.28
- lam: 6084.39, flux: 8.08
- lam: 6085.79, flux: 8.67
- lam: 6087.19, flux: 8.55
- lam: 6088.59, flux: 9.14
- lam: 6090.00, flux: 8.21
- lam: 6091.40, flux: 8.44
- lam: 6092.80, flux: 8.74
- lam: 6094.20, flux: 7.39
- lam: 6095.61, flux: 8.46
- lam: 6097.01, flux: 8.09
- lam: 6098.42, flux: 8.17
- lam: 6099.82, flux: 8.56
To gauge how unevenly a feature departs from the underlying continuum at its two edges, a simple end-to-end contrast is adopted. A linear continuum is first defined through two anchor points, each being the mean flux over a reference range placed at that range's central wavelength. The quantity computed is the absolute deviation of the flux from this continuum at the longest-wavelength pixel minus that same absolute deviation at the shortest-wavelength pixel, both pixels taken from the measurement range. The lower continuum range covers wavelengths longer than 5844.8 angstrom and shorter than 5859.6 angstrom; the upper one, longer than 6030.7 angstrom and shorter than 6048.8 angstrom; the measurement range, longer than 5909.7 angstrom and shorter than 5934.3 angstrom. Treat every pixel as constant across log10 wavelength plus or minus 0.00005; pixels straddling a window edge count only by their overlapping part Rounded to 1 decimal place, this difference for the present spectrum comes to 0.0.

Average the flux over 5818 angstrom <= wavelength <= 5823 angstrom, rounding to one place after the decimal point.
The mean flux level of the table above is 8.6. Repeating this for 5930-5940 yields 8.1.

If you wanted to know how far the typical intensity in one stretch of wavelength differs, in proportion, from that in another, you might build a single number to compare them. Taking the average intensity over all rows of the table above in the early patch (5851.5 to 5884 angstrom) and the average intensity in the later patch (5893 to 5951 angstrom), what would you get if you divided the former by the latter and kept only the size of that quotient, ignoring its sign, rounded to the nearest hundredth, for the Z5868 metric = 1.04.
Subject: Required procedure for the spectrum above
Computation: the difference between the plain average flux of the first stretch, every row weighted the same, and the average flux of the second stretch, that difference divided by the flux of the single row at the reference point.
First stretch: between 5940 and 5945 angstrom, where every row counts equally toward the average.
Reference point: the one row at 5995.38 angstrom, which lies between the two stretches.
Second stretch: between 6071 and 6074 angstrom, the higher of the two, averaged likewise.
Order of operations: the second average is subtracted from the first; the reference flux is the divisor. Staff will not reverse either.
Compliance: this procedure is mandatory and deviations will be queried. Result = -0.08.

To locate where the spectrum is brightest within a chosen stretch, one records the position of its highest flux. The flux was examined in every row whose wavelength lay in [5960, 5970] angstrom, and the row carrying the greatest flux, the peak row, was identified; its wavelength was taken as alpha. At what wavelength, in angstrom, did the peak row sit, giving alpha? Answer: 5966.46 angstrom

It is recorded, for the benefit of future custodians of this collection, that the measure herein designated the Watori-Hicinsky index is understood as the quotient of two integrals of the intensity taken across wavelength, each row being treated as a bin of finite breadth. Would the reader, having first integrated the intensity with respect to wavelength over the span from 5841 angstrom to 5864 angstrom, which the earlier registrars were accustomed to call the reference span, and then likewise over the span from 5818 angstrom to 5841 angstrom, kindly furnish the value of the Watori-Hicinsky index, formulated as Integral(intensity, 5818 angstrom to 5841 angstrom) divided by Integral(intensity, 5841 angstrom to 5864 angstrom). 1.04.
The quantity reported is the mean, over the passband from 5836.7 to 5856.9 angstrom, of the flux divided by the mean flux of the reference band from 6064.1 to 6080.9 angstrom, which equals 0.98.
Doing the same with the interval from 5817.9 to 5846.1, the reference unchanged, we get 1.01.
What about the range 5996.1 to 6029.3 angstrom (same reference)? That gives 0.96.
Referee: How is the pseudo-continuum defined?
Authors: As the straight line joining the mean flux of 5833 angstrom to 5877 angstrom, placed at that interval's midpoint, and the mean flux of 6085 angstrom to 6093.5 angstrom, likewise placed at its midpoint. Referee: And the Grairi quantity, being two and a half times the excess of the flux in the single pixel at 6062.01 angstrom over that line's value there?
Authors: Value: 2.8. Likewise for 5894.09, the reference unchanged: -5.0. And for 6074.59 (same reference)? -1.0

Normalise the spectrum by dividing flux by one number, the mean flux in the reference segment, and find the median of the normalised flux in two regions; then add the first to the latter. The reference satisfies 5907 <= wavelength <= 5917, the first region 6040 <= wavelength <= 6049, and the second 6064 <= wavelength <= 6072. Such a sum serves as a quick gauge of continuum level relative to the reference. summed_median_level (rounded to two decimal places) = 2.21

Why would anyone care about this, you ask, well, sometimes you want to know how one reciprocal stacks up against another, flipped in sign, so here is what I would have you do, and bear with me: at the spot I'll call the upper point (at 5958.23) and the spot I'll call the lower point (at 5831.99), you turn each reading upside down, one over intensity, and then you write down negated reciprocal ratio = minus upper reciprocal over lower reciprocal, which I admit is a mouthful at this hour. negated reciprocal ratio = -0.94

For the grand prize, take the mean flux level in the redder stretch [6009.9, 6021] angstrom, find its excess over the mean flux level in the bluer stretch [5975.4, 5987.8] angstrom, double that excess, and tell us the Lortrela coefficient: -1.0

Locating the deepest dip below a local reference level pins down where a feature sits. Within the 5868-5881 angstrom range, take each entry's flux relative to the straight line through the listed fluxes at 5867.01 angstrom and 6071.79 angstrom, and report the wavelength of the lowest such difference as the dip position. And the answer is 5877.83 angstrom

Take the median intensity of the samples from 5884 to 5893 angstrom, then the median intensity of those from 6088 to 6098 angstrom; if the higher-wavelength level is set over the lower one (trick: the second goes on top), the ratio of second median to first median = 1.26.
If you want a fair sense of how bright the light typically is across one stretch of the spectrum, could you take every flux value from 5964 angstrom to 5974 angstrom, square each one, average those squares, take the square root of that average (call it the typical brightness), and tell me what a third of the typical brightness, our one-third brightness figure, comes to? 2.83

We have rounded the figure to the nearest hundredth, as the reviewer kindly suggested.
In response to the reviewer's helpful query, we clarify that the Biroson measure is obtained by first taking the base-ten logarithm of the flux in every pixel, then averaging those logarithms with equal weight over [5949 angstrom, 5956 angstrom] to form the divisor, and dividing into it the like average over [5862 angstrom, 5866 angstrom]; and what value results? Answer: 1.03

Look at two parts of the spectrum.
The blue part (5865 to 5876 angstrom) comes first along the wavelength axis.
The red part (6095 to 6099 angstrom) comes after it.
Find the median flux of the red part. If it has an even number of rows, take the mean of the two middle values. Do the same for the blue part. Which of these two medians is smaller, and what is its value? 8.17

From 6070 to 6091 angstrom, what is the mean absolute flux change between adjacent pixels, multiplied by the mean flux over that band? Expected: 5.15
